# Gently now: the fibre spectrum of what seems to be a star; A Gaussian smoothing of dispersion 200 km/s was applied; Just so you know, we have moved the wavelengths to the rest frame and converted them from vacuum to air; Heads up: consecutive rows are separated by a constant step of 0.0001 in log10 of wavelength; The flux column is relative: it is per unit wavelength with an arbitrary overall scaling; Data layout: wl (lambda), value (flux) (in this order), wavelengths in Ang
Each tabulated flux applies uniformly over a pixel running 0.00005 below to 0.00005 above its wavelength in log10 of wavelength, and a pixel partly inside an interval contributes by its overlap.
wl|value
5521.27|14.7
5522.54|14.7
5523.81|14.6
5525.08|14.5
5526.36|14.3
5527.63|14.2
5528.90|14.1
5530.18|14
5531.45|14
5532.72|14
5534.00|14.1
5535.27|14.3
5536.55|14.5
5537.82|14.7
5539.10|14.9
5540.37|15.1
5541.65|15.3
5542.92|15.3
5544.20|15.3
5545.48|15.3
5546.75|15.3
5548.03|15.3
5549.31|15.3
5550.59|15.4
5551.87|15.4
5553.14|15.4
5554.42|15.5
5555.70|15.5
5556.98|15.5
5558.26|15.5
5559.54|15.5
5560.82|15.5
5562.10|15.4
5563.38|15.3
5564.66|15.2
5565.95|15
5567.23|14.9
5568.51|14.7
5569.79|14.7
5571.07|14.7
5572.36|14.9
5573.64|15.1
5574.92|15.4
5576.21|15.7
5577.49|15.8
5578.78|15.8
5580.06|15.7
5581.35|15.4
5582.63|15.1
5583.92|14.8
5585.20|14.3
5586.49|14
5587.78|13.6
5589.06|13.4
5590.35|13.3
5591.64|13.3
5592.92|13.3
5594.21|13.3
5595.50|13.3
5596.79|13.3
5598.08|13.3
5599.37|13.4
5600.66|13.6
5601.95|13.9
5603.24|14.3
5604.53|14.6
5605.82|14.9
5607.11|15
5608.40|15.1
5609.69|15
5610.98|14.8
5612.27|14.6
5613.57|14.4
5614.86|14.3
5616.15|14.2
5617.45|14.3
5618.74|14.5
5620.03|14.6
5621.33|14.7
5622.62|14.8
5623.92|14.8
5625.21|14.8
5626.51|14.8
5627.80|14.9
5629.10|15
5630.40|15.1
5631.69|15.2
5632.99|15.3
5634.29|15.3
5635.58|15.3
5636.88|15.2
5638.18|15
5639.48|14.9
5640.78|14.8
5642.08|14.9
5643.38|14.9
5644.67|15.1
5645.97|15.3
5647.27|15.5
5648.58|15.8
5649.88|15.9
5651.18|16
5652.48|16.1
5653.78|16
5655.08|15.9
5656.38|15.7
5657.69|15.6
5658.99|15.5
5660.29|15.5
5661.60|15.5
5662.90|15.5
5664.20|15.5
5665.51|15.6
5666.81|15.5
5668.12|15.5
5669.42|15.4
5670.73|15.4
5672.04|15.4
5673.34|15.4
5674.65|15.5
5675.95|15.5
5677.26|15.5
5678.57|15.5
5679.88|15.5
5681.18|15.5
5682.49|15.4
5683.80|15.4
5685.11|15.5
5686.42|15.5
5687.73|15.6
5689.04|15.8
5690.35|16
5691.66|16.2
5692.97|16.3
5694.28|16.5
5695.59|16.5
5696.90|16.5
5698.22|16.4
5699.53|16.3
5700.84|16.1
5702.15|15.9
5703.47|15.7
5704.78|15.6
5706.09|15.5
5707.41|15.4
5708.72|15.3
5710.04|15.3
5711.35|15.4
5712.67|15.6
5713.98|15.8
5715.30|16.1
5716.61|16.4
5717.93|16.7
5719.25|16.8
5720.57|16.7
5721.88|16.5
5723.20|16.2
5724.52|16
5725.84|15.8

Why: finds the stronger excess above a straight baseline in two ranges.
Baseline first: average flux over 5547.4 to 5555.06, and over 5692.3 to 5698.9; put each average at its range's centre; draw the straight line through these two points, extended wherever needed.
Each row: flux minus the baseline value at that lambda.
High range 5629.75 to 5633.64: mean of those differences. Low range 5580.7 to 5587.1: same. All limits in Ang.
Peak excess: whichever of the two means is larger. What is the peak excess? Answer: -0.77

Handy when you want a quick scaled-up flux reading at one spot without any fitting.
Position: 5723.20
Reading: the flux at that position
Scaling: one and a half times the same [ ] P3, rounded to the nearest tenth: 24.3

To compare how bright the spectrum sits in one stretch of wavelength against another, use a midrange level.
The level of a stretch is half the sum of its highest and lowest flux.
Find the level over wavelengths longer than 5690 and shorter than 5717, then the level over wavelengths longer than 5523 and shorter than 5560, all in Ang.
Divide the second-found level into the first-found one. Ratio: 1.08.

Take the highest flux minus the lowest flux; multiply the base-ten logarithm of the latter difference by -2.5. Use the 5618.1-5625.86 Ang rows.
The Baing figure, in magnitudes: 1.3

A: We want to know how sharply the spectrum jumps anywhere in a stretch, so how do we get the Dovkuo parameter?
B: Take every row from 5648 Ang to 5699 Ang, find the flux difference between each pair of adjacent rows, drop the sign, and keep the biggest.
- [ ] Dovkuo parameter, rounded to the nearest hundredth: 0.20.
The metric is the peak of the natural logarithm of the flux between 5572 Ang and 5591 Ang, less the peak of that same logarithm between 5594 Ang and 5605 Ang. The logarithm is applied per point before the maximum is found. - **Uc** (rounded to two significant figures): 0.079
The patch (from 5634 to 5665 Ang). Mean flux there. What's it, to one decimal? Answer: 15.4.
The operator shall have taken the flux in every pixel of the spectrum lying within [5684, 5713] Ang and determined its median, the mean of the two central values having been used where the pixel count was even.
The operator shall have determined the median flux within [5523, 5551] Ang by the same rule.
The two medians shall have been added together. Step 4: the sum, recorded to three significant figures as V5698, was 30.4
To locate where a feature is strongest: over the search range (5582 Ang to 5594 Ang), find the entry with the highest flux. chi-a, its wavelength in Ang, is 5582.63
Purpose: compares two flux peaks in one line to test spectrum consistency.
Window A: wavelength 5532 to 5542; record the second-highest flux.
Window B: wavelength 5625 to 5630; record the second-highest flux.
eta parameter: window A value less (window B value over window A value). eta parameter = 14.1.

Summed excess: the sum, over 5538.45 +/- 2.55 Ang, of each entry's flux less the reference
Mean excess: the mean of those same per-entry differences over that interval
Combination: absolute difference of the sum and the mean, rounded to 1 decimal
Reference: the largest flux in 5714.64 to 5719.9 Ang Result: 6.0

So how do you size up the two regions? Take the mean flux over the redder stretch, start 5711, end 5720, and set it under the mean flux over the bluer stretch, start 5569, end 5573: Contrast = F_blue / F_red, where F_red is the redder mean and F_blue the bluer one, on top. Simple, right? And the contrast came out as 0.92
